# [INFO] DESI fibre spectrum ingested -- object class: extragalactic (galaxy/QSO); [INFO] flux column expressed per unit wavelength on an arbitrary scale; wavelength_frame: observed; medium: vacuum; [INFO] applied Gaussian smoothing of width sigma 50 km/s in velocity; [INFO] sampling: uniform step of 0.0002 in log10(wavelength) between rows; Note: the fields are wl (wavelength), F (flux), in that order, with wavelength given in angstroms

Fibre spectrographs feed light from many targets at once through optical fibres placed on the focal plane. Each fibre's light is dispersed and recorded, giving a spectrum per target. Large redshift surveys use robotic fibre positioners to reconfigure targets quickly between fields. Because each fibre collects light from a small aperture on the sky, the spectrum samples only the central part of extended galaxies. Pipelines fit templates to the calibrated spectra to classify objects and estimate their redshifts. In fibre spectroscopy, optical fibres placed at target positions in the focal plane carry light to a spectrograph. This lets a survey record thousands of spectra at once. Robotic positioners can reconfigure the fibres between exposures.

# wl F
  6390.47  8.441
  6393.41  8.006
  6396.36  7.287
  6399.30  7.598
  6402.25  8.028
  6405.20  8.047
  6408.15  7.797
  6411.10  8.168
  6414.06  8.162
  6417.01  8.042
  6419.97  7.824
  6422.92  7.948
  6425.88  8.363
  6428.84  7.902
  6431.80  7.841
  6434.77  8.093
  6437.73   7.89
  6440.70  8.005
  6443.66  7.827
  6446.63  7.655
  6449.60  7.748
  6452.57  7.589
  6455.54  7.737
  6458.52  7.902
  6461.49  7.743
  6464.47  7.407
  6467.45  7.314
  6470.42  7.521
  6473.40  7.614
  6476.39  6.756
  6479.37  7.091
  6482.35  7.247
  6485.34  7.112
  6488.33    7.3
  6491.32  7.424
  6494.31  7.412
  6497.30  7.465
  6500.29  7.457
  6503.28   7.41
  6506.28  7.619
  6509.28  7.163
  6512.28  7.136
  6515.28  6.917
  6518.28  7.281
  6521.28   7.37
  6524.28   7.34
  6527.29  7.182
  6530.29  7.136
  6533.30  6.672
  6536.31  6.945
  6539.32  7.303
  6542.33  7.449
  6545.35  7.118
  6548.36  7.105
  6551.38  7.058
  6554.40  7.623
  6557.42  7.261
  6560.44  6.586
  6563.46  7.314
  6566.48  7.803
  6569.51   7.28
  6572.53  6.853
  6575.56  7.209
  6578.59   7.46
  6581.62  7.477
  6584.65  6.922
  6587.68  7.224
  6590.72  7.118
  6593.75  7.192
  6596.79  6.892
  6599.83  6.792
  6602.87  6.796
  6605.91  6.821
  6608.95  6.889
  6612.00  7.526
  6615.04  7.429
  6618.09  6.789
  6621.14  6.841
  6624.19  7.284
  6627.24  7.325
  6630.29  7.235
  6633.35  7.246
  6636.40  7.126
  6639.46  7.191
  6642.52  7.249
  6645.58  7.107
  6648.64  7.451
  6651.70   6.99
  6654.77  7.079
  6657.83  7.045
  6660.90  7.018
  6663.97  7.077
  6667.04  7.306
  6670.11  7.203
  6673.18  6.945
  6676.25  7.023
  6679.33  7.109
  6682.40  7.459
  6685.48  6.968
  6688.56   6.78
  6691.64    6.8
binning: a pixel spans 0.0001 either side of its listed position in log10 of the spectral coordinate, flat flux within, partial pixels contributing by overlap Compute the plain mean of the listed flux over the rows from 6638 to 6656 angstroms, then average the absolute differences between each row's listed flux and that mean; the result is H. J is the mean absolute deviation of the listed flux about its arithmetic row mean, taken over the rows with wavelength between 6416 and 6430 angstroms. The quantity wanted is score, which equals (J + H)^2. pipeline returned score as 0.072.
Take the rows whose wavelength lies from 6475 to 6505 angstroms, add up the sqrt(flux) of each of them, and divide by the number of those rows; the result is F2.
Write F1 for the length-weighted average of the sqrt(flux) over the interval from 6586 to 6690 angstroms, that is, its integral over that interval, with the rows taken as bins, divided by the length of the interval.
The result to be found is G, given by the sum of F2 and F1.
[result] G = 5.36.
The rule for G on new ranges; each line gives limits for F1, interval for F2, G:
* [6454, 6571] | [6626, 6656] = 5.38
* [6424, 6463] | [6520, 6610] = 5.48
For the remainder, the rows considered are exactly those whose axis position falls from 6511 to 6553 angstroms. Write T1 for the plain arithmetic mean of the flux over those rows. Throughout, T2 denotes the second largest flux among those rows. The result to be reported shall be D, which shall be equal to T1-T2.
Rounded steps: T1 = 7.14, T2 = 7.37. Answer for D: -0.23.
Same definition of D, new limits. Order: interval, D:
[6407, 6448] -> -0.20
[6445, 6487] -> -0.29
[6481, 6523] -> -0.16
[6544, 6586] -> -0.40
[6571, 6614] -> -0.39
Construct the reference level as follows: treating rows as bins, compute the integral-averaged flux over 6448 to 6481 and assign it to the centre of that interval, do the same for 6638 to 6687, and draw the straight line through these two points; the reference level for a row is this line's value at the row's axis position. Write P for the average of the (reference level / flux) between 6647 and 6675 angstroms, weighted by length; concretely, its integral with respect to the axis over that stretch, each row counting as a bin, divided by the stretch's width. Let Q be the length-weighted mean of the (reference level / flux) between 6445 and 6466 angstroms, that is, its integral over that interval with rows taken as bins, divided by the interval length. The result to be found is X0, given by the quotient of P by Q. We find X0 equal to 1.03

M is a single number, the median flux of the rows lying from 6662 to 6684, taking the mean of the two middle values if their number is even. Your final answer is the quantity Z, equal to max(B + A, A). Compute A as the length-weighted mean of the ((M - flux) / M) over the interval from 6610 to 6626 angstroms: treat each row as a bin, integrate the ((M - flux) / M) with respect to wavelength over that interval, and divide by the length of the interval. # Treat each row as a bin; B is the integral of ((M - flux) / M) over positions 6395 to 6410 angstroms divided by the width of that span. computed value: -0.008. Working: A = -0.008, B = -0.09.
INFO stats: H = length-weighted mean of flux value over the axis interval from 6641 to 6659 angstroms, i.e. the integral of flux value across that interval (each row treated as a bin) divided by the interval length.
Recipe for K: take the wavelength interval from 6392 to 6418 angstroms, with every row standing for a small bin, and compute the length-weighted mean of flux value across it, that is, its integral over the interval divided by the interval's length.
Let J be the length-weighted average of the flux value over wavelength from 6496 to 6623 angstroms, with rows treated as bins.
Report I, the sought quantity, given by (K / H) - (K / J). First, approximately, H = 7.16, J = 7.17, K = 7.90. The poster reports 0.002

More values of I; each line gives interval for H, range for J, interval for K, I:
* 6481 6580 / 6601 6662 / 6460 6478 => -0.017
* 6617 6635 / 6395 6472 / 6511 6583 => 0.090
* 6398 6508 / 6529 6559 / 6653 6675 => -0.066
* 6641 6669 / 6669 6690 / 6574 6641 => -0.011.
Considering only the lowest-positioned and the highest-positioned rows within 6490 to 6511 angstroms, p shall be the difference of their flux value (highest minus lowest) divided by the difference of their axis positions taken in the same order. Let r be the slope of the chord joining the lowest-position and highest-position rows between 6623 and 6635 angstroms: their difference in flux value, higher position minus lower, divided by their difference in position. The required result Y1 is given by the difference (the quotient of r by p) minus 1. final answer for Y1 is -0.7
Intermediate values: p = -0.01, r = -0.004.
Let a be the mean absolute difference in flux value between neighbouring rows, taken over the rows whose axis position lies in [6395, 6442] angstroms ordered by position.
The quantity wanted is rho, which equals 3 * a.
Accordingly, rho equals 0.67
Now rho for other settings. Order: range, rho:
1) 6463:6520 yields 0.60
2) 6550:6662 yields 0.77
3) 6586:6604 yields 0.35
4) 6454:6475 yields 0.53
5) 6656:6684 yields 0.45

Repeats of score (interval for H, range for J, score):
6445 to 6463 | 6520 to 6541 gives 0.067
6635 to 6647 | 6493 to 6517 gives 0.057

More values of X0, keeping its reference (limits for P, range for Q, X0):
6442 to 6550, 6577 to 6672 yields 1.00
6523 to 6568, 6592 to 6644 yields 1.00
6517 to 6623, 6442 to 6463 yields 1.06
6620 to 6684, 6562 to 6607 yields 0.98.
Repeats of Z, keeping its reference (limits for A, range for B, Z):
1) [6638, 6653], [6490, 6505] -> -0.013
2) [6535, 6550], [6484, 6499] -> -0.011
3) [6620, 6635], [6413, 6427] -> -0.012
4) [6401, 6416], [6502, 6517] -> -0.131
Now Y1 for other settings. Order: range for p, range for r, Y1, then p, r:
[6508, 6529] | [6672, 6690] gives -11.2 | 0.00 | -0.011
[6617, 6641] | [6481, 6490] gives -0.5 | 0.02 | 0.009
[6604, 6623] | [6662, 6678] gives -4.3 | 0.00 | -0.004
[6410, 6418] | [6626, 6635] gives -0.4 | -0.02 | -0.013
